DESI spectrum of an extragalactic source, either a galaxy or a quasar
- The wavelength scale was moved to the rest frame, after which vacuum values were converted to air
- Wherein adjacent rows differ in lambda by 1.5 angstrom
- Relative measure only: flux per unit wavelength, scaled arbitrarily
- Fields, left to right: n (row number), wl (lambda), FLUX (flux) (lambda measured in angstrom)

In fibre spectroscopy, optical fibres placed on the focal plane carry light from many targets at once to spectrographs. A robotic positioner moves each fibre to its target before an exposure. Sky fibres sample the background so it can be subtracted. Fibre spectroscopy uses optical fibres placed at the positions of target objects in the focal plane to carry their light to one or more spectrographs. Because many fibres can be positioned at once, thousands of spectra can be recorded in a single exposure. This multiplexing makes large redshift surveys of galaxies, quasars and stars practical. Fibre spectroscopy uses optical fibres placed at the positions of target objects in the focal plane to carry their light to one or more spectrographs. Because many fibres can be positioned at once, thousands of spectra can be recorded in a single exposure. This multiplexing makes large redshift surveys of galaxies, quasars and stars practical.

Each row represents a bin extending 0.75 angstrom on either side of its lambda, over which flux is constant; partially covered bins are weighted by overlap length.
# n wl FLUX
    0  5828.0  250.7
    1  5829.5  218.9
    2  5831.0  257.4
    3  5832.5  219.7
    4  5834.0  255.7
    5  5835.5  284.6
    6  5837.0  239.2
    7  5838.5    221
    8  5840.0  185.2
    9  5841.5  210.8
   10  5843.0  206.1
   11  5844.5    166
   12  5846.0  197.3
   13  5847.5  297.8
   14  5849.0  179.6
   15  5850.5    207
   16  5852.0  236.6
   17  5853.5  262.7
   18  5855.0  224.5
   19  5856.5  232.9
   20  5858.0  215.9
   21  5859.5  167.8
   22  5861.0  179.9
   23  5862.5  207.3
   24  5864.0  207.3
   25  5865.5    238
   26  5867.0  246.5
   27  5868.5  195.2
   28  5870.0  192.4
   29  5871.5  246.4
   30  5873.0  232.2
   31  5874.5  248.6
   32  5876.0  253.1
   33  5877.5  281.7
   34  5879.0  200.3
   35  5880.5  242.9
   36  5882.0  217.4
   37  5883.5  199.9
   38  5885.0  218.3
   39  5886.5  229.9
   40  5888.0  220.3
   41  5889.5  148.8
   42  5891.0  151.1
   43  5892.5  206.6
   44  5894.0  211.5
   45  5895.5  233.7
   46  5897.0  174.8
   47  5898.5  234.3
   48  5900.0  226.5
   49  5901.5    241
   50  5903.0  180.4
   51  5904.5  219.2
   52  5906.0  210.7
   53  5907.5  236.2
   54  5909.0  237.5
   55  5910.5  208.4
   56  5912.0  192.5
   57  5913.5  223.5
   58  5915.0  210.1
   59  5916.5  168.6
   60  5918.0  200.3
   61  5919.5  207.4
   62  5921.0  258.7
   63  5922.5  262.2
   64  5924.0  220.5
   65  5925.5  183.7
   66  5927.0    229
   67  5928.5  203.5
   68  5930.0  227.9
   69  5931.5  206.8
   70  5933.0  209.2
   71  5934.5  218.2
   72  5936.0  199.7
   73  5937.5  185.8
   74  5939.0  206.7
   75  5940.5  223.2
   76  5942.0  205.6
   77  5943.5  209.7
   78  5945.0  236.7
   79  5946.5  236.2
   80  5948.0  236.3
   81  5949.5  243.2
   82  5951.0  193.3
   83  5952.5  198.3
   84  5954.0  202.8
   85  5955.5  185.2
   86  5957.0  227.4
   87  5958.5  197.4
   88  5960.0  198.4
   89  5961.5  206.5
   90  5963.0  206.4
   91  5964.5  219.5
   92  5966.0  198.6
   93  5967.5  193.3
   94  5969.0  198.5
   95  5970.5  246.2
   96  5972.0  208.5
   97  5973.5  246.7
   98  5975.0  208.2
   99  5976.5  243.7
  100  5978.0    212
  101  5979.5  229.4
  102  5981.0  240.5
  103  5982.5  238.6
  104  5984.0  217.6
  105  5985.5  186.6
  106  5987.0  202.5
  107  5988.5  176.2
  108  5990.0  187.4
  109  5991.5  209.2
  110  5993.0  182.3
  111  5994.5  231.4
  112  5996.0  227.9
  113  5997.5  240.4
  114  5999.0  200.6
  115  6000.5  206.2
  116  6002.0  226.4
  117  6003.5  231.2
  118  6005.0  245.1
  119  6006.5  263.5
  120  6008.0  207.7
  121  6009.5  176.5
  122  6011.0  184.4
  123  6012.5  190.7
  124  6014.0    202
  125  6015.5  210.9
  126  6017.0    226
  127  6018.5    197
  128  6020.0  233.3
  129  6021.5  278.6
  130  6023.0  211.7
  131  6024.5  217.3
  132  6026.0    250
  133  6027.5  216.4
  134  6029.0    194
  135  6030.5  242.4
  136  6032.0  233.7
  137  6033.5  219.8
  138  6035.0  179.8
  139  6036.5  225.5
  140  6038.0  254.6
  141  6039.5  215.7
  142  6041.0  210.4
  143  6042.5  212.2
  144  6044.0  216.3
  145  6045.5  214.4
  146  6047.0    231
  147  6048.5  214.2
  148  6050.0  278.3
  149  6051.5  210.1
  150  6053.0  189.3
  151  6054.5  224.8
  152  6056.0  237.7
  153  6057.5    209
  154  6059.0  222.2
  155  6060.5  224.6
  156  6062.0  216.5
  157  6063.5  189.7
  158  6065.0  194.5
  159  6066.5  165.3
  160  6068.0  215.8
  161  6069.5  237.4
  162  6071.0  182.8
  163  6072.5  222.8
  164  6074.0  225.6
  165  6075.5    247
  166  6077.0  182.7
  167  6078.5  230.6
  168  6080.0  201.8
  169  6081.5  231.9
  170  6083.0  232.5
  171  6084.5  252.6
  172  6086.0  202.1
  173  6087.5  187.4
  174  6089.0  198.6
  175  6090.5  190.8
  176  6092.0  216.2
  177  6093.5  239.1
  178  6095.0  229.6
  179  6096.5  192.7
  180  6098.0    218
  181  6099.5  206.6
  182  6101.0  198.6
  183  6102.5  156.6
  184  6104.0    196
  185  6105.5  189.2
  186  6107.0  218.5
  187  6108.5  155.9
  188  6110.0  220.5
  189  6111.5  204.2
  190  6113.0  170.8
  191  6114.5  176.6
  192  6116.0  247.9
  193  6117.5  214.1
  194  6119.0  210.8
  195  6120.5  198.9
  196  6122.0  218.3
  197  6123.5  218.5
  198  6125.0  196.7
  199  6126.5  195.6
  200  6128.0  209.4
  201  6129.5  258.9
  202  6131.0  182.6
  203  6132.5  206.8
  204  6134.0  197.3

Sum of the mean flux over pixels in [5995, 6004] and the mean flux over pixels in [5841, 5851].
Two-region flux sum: 431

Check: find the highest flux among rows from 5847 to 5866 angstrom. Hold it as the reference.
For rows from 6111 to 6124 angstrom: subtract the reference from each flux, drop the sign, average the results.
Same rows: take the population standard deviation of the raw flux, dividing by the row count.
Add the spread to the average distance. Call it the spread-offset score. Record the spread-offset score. 113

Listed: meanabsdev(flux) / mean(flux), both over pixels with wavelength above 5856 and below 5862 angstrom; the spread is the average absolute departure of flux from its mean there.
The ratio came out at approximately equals 0.13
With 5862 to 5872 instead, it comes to 0.10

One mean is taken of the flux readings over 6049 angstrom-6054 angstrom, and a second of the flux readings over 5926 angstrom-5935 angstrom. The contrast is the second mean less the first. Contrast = -10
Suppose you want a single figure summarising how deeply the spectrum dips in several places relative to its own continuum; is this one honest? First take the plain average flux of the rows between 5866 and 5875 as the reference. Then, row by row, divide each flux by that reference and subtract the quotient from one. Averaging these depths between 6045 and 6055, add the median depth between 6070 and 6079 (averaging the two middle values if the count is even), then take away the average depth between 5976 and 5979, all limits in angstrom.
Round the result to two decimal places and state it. 0.03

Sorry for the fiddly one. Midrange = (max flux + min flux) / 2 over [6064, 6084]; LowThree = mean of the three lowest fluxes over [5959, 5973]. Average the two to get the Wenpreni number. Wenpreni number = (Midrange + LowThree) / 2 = 201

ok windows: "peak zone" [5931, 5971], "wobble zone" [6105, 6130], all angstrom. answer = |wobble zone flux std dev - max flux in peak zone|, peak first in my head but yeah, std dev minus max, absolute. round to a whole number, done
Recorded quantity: 221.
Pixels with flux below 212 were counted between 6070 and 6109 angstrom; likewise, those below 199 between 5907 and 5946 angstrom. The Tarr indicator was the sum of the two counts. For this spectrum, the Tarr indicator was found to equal 18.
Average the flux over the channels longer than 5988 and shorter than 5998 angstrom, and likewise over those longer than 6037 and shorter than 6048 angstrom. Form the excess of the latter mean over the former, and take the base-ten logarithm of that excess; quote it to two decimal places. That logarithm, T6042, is 1.15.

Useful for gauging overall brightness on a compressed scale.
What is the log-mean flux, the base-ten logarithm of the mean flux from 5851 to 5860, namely 2.35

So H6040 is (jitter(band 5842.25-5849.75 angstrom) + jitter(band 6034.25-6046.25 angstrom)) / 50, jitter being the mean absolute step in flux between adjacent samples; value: 1.8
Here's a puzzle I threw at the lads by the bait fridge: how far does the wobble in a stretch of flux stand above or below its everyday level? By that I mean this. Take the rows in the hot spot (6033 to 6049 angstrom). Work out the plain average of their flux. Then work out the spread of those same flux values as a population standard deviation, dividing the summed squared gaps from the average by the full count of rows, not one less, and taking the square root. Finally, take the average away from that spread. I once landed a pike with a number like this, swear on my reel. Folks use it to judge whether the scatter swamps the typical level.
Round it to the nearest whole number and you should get -201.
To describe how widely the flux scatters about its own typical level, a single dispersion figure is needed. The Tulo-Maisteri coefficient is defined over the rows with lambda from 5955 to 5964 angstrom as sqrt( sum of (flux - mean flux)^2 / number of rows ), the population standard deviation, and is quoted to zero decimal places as 13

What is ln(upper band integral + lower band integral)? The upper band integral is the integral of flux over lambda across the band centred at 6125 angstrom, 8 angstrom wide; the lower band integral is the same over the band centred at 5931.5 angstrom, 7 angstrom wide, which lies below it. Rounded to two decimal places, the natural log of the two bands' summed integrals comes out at 8.06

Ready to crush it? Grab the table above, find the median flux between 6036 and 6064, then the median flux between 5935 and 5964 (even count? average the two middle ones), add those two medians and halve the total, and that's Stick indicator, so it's 211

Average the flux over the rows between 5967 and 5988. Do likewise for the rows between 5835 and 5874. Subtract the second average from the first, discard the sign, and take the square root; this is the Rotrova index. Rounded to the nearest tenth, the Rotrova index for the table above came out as 1.0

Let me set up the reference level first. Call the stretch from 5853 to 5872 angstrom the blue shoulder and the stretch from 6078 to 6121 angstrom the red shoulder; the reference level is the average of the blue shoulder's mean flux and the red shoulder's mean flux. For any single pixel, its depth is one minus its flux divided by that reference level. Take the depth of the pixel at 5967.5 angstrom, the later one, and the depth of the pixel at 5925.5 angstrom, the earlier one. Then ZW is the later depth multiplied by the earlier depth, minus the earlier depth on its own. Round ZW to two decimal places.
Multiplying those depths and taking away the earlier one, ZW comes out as -0.12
